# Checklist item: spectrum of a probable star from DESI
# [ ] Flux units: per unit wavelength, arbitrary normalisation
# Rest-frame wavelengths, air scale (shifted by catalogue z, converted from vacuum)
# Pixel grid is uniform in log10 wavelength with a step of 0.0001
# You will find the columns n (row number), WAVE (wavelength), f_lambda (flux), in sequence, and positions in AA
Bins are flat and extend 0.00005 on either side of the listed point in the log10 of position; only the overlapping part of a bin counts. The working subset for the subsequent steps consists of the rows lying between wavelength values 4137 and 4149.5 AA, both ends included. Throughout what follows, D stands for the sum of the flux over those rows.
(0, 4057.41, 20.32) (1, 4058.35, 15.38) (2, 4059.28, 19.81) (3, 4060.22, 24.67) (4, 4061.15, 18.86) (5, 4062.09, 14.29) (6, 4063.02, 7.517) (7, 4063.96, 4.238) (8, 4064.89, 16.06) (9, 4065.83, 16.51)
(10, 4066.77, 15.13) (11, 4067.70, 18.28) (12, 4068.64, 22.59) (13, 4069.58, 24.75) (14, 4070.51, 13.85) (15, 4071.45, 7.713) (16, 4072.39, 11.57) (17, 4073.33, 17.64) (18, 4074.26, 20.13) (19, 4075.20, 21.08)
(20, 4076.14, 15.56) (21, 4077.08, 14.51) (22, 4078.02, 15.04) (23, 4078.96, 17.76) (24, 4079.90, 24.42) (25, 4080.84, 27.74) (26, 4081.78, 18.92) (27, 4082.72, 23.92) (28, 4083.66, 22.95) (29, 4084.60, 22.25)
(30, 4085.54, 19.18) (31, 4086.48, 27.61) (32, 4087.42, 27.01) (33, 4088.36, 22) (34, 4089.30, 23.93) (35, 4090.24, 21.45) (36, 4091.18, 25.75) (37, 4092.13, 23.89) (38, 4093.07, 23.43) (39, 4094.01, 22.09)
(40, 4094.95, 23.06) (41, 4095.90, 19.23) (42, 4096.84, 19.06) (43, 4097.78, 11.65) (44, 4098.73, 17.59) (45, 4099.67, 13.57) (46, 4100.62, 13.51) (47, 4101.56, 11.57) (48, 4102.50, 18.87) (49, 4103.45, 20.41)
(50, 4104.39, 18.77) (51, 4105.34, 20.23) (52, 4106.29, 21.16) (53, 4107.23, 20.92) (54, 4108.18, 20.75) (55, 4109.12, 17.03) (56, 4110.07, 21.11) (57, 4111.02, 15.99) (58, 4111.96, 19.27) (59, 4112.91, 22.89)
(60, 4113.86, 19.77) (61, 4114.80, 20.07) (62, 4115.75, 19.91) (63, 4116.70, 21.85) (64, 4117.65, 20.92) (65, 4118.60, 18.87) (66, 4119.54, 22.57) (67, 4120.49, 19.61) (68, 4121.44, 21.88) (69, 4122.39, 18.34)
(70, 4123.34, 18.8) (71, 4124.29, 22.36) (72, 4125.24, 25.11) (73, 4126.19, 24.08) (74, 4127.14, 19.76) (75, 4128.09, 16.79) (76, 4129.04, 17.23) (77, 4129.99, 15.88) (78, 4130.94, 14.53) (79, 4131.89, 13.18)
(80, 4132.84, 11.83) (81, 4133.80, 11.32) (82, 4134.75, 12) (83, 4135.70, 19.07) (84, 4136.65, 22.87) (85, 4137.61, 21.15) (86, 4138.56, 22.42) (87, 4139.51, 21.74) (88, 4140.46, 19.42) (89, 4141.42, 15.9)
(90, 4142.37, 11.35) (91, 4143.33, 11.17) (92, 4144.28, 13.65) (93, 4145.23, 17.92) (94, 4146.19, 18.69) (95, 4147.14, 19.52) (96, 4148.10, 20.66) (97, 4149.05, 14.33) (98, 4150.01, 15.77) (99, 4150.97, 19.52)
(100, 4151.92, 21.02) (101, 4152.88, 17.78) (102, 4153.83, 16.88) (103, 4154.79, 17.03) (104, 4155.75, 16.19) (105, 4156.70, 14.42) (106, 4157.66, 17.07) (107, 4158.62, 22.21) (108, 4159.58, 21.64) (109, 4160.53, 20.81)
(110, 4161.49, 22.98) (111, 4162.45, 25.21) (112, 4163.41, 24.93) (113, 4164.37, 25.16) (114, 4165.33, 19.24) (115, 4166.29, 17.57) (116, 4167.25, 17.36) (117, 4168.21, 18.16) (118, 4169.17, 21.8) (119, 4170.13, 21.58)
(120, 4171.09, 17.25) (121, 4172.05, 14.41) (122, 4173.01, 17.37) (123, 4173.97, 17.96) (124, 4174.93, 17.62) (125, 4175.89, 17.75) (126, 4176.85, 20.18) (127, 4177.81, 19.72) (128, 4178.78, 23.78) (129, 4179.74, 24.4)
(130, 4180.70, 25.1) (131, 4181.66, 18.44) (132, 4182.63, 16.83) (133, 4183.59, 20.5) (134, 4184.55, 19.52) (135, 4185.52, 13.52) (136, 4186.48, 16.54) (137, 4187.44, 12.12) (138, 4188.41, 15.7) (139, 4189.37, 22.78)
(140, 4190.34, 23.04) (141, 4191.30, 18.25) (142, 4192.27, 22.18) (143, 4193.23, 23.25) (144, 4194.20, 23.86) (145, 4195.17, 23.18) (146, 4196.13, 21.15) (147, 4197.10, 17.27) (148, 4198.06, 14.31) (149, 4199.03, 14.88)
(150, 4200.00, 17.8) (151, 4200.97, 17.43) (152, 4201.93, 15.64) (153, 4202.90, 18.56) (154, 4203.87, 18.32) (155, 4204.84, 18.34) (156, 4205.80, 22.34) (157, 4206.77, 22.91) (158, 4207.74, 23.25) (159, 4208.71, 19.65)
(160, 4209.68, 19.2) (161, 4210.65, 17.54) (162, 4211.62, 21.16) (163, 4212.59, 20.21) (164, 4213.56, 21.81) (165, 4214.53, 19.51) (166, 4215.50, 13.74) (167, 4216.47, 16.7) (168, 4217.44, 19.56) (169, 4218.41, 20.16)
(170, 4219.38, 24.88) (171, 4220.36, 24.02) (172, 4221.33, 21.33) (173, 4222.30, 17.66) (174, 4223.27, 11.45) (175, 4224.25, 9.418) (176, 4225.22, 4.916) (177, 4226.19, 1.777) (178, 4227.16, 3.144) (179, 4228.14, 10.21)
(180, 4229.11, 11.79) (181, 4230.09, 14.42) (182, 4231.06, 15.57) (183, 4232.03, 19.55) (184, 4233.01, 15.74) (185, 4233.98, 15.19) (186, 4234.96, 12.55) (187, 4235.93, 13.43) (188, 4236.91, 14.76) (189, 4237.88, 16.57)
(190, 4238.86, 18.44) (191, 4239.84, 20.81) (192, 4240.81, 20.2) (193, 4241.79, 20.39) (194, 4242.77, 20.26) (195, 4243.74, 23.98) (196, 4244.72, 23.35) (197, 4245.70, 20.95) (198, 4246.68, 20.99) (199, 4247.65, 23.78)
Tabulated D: 228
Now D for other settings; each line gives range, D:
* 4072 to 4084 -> 251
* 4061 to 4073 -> 191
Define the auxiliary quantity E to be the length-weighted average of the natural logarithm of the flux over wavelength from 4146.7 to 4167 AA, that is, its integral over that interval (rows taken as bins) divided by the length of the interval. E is 2.96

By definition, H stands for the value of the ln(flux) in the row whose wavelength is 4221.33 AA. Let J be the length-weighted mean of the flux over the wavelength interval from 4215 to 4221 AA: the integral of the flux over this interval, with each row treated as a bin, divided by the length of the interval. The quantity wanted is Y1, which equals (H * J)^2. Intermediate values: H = 3.06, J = 20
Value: 3700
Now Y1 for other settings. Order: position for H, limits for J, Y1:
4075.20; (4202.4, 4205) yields 3131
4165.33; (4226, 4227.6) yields 58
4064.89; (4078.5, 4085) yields 3928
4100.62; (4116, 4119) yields 2848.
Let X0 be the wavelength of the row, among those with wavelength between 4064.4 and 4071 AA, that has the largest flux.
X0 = 4069.58 AA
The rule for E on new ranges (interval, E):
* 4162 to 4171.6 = 3.02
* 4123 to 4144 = 2.83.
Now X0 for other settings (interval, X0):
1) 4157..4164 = 4162.45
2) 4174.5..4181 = 4180.70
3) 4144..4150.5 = 4148.10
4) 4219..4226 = 4219.38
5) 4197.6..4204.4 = 4202.90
